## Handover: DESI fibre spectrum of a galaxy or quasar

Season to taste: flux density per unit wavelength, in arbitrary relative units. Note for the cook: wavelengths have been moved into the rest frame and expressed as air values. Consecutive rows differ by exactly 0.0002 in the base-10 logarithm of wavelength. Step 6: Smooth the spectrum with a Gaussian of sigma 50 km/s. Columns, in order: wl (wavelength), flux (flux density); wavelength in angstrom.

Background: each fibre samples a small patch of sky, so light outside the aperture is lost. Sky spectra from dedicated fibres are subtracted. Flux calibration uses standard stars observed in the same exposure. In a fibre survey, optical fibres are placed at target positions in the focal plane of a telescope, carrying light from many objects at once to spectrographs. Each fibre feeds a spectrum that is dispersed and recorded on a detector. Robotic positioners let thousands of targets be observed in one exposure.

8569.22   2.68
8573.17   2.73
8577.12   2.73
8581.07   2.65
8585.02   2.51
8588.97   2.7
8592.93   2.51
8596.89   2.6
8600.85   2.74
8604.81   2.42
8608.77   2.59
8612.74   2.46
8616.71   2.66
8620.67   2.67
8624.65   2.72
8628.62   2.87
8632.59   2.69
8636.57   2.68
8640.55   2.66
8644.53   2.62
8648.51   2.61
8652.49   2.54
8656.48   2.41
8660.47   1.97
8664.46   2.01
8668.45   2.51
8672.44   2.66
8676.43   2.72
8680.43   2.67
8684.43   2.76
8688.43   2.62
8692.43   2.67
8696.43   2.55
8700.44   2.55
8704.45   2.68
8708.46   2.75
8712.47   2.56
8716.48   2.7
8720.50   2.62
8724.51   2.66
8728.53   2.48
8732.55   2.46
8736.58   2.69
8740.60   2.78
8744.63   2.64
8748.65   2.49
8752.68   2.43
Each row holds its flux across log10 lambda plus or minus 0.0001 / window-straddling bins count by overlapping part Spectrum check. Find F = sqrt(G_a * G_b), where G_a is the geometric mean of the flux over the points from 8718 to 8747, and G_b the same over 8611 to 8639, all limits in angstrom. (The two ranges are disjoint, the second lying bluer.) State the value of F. 2.65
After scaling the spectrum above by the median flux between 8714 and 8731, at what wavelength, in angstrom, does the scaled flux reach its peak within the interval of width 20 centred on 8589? 8588.97 angstrom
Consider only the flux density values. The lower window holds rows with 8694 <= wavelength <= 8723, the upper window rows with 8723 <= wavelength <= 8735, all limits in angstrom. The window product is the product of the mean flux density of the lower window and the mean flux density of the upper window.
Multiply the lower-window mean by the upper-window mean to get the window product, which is 6.66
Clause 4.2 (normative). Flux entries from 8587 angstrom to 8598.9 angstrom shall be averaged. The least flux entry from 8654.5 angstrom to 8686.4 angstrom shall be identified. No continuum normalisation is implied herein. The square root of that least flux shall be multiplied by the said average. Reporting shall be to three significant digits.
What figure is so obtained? 3.65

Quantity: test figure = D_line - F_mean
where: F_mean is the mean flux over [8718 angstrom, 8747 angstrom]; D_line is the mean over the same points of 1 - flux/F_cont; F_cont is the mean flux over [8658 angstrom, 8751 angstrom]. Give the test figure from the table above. -2.64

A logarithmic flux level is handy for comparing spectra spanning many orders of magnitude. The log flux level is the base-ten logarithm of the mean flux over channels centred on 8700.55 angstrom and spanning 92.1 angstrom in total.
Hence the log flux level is 0.410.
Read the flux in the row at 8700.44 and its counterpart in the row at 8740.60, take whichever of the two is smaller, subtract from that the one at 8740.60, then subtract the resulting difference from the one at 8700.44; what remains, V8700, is 2.78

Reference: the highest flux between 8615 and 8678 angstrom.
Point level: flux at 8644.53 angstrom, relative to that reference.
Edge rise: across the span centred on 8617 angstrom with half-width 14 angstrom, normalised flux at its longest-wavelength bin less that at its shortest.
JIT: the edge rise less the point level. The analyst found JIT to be -0.76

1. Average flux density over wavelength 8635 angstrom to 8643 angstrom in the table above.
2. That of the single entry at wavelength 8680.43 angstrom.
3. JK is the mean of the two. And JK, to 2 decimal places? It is 2.67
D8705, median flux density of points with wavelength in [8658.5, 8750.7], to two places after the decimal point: 2.64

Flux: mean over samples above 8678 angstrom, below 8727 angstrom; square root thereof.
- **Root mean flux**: 1.63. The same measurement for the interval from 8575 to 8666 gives 1.60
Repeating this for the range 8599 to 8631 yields 1.63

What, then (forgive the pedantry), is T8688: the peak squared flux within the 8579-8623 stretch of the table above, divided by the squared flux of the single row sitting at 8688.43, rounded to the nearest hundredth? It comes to 1.09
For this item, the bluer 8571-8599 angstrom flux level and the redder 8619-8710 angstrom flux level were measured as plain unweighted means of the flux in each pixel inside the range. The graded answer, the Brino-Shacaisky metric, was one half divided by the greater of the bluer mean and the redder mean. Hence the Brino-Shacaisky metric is 0.190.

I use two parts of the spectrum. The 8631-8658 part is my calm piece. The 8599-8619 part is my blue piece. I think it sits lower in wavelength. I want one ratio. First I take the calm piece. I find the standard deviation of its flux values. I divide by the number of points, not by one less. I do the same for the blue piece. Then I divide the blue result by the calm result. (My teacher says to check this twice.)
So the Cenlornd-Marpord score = 1.3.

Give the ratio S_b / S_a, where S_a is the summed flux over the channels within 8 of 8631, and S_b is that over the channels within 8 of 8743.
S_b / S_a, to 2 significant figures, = 0.97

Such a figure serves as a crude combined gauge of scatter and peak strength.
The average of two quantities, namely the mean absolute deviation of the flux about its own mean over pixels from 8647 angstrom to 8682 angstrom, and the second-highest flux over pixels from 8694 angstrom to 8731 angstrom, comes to 1.46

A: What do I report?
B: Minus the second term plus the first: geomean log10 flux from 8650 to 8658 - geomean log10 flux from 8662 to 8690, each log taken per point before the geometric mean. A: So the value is -0.011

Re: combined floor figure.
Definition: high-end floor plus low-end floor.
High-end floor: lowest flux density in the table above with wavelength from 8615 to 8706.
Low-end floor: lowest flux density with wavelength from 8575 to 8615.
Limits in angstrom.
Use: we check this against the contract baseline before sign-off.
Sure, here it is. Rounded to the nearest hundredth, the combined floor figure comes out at 4.39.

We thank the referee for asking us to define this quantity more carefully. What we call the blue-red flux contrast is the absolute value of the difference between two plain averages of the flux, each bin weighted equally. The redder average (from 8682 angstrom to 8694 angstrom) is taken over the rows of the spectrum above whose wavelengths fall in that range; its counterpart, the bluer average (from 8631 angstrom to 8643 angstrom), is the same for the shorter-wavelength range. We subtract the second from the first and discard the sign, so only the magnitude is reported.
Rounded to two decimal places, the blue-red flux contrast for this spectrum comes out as 0.01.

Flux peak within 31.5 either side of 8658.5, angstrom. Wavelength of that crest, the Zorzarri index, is 8628.62 angstrom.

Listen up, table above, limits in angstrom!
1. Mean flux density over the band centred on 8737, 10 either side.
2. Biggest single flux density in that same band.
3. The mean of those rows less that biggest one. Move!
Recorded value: -0.17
